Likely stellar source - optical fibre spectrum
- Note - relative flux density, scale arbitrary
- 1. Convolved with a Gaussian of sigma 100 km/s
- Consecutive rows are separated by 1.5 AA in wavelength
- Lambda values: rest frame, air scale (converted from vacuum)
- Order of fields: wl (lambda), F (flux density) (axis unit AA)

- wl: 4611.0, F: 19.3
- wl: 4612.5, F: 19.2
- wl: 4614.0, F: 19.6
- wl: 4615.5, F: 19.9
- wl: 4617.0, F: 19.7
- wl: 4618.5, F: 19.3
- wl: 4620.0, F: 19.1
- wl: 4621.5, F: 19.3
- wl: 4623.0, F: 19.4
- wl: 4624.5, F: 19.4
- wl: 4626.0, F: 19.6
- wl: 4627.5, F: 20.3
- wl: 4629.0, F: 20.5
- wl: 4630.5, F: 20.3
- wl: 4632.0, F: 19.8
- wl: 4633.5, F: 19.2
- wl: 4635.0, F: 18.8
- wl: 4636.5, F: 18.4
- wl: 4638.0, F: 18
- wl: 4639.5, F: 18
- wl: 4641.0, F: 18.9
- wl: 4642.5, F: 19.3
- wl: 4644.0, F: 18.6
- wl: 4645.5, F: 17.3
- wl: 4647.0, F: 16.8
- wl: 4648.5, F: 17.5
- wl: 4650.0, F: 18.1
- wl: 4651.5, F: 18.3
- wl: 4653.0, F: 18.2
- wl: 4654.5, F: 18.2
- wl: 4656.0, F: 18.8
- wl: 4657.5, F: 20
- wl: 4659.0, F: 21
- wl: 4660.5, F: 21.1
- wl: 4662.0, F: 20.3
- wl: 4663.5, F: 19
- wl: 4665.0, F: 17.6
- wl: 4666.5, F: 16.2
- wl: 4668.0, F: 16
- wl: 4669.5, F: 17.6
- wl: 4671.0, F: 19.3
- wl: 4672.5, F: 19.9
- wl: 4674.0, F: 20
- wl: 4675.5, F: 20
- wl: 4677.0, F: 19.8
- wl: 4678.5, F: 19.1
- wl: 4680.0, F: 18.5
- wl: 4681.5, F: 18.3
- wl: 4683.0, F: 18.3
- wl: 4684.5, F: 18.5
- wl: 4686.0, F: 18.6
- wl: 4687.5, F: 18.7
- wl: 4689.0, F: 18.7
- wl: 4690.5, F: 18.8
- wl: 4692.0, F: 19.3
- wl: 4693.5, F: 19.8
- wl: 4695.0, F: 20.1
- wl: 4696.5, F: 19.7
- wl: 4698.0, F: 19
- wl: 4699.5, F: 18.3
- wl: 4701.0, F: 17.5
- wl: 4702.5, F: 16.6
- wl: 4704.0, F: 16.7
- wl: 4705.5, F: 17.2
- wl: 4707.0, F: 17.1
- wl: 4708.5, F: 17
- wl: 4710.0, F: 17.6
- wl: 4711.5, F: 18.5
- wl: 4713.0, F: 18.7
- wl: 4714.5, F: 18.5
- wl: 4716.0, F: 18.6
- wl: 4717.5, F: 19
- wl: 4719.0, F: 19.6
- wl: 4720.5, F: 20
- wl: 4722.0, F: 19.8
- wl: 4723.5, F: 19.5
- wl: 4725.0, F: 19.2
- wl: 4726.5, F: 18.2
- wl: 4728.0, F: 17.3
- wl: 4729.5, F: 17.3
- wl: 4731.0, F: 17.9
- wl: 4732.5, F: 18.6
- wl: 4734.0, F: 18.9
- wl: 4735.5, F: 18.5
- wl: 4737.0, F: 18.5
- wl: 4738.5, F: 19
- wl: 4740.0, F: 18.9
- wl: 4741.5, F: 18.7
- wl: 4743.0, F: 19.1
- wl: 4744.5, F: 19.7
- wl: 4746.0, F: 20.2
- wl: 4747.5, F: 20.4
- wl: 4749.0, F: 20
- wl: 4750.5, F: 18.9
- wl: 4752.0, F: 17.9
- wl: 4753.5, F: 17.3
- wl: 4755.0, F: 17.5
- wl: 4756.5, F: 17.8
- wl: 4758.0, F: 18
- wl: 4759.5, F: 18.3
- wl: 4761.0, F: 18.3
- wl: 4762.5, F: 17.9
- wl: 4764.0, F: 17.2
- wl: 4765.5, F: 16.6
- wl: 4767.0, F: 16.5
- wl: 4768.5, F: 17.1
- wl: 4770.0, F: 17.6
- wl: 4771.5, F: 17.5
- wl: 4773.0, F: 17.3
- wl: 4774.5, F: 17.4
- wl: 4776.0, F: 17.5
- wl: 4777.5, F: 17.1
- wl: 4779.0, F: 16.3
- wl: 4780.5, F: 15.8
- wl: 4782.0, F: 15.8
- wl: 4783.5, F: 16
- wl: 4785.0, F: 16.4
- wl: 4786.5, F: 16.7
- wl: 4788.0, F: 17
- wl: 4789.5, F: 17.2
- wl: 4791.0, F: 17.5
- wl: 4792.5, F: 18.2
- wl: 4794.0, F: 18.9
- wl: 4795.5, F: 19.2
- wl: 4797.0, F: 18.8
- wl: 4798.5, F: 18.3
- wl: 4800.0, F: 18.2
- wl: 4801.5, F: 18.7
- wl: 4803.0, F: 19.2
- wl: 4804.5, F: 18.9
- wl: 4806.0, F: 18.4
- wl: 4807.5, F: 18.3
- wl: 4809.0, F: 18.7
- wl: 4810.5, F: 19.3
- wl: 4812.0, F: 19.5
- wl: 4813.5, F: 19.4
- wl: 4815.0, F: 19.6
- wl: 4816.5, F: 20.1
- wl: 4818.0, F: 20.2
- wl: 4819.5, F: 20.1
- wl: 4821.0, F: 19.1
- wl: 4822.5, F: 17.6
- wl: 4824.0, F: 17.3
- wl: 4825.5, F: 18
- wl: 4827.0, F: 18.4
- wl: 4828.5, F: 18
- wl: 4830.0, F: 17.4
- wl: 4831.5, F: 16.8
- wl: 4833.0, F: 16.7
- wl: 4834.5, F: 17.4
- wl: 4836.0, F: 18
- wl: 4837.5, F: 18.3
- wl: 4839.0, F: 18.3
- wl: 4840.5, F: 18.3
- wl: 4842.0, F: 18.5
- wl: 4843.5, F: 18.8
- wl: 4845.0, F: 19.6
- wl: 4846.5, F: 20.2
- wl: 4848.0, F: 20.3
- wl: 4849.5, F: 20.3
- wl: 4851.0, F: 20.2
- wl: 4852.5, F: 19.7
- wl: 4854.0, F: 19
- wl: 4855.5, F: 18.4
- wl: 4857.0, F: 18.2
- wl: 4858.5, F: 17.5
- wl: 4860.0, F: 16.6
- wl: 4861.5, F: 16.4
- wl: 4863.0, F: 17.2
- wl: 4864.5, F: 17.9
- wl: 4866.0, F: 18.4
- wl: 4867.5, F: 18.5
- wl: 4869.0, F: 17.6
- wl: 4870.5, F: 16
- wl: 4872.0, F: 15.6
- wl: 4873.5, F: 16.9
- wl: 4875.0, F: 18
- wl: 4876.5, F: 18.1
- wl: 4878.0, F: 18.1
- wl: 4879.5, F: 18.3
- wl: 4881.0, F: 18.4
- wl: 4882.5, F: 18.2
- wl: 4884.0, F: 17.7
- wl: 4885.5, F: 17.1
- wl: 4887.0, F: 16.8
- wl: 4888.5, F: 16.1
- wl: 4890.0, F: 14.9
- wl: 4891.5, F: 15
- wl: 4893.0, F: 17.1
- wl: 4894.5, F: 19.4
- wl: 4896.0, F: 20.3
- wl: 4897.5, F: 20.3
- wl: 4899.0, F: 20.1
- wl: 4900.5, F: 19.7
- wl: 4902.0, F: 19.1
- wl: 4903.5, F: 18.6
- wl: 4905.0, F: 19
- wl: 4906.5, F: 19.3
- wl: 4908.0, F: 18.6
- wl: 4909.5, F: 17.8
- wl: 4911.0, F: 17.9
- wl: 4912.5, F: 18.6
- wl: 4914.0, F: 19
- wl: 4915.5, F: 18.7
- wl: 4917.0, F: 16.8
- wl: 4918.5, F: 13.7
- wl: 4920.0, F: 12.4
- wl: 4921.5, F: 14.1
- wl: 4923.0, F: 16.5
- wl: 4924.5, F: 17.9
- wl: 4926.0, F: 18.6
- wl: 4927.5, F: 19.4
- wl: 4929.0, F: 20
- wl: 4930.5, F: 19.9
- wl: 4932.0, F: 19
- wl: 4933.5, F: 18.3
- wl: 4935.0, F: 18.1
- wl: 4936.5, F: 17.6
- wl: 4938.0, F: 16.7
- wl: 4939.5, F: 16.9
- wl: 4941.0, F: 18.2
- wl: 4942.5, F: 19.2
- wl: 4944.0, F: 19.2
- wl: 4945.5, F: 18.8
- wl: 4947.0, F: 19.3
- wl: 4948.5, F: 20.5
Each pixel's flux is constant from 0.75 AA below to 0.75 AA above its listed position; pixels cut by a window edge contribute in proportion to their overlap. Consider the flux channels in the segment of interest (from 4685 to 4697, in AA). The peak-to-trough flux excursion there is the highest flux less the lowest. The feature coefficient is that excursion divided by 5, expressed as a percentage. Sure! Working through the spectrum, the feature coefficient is 30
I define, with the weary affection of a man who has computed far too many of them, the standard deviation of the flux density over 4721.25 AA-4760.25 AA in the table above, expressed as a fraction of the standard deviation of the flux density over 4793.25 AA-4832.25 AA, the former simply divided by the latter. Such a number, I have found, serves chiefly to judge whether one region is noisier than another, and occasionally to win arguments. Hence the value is 1.0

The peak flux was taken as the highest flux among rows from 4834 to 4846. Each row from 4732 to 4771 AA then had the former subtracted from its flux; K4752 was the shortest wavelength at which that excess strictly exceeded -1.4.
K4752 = 4732.5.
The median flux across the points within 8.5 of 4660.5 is 18.8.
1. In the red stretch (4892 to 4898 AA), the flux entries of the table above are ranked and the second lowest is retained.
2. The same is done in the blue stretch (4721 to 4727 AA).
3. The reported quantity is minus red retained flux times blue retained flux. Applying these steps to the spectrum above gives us -372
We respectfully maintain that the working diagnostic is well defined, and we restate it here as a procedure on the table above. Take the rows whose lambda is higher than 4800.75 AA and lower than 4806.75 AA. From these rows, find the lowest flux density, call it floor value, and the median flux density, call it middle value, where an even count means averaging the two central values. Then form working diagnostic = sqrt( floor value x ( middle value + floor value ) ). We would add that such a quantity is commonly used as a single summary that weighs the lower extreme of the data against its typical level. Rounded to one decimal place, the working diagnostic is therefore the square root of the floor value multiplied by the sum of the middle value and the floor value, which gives 26.2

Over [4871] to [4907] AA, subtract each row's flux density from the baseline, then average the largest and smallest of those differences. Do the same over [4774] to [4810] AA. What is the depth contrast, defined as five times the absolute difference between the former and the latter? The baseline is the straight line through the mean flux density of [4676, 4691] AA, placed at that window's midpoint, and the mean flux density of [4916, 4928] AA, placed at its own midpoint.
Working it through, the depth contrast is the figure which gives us 6.0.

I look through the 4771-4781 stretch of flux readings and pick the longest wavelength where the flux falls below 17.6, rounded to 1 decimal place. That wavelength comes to 4780.5 AA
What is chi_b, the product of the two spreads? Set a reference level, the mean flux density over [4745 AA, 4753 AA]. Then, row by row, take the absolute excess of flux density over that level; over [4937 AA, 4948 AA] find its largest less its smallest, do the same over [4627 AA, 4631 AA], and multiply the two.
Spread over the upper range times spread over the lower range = 0.5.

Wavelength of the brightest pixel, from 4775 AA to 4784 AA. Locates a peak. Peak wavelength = 4776.0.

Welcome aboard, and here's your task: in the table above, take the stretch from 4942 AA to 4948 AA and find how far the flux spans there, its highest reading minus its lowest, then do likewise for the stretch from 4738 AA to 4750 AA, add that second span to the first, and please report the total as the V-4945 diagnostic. 2.20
